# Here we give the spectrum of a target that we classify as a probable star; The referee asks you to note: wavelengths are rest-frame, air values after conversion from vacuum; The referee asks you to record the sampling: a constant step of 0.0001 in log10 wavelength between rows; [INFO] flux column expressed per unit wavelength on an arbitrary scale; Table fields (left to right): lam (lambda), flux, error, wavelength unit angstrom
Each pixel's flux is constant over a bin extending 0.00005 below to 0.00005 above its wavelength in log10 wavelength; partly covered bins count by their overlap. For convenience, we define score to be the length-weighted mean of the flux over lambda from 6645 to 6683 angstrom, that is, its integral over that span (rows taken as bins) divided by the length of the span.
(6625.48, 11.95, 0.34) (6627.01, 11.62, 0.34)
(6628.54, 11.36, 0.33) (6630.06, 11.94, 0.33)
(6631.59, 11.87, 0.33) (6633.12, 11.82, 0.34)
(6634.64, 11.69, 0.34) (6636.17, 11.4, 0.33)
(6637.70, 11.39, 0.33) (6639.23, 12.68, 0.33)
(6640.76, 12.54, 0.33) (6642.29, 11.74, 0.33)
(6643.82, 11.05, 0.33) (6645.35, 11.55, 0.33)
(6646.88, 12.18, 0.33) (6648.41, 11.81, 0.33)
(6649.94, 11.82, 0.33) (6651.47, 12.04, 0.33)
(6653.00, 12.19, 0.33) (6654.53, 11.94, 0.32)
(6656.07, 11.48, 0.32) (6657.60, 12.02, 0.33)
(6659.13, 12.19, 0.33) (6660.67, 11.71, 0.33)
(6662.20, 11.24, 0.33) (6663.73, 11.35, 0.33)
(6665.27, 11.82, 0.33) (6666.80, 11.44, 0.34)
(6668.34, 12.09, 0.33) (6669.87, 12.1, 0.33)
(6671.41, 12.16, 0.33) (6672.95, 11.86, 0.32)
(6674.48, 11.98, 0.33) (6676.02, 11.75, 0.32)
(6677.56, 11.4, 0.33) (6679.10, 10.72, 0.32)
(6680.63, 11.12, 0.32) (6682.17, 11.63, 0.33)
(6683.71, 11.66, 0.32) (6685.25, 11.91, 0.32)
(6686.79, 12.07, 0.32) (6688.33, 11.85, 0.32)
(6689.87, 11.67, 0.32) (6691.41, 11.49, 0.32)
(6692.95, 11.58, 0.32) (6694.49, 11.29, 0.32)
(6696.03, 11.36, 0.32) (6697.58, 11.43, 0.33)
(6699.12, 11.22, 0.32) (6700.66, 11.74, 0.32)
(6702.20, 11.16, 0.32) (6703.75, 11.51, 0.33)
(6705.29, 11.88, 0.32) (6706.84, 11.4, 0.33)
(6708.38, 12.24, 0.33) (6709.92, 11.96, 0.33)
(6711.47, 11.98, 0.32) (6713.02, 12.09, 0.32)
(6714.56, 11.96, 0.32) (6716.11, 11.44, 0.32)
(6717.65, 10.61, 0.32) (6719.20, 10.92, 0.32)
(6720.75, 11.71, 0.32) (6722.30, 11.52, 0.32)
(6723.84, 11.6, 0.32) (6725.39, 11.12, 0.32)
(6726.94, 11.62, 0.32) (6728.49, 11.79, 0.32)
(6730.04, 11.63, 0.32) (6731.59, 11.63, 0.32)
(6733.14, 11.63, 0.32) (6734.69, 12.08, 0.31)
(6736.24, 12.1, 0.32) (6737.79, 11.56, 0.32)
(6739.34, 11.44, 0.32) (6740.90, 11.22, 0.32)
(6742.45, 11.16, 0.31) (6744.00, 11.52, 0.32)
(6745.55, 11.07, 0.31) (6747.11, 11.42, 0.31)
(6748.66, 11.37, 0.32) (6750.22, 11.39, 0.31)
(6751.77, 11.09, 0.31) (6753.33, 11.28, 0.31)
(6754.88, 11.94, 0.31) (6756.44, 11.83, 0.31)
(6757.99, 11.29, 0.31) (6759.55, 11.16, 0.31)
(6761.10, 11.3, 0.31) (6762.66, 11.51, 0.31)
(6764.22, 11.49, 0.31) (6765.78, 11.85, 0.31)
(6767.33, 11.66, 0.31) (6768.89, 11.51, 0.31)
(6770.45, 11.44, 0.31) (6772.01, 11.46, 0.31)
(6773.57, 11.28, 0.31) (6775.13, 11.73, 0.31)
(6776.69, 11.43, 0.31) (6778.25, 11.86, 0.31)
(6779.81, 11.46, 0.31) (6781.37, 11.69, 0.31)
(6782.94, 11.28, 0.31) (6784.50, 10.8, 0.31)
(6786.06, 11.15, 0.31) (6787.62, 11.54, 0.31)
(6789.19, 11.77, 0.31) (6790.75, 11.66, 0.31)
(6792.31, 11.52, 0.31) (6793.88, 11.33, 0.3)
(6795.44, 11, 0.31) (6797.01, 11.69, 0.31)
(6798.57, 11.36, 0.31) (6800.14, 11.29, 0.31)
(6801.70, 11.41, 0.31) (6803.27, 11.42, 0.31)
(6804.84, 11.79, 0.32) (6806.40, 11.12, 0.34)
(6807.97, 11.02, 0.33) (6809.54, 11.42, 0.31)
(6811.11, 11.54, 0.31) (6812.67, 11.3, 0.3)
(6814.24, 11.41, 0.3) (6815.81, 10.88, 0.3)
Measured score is 11.7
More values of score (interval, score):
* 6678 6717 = 11.6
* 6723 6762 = 11.5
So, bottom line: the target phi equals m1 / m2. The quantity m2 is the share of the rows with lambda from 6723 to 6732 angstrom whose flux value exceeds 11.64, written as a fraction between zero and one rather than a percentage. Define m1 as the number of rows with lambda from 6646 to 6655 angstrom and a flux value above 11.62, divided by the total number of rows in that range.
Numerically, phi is 6.0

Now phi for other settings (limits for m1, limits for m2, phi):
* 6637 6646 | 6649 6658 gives 0.6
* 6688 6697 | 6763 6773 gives 1.0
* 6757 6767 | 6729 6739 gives 0.5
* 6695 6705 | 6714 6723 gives 0.5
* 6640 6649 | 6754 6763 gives 2.0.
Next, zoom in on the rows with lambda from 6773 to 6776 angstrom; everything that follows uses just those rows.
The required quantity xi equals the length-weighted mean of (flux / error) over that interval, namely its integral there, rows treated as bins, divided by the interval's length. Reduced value 37.2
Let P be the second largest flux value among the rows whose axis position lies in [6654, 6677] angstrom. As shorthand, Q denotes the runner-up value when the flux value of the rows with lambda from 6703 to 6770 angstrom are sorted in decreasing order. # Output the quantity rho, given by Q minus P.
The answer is -0.06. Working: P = 12.16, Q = 12.1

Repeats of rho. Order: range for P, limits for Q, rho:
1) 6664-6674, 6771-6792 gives -0.33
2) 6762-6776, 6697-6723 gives 0.36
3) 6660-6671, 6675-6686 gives -0.34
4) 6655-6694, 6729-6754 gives -0.08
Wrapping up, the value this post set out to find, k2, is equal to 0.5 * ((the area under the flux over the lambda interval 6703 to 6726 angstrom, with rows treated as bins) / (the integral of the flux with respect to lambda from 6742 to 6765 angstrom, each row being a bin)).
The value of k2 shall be 0.509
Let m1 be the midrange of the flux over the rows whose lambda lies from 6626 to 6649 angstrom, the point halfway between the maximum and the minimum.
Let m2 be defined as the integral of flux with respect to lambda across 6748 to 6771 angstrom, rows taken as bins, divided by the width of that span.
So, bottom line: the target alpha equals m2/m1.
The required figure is 0.97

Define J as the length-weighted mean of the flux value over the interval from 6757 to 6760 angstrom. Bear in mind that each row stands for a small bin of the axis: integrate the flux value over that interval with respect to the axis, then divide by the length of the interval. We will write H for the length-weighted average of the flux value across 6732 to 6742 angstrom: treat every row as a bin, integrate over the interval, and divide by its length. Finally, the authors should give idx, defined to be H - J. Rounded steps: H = 11.7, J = 11.3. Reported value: 0.4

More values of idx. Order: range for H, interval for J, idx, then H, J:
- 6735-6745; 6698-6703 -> 0.1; 11.5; 11.4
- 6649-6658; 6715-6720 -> 0.9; 11.9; 11.1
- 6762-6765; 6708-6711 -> -0.6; 11.5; 12.1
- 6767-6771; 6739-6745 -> 0.2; 11.5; 11.3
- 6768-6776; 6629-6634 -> -0.4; 11.5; 11.9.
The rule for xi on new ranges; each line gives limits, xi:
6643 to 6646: 34.2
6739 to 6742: 35.4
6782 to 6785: 35.7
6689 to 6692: 36.2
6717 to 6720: 33.6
